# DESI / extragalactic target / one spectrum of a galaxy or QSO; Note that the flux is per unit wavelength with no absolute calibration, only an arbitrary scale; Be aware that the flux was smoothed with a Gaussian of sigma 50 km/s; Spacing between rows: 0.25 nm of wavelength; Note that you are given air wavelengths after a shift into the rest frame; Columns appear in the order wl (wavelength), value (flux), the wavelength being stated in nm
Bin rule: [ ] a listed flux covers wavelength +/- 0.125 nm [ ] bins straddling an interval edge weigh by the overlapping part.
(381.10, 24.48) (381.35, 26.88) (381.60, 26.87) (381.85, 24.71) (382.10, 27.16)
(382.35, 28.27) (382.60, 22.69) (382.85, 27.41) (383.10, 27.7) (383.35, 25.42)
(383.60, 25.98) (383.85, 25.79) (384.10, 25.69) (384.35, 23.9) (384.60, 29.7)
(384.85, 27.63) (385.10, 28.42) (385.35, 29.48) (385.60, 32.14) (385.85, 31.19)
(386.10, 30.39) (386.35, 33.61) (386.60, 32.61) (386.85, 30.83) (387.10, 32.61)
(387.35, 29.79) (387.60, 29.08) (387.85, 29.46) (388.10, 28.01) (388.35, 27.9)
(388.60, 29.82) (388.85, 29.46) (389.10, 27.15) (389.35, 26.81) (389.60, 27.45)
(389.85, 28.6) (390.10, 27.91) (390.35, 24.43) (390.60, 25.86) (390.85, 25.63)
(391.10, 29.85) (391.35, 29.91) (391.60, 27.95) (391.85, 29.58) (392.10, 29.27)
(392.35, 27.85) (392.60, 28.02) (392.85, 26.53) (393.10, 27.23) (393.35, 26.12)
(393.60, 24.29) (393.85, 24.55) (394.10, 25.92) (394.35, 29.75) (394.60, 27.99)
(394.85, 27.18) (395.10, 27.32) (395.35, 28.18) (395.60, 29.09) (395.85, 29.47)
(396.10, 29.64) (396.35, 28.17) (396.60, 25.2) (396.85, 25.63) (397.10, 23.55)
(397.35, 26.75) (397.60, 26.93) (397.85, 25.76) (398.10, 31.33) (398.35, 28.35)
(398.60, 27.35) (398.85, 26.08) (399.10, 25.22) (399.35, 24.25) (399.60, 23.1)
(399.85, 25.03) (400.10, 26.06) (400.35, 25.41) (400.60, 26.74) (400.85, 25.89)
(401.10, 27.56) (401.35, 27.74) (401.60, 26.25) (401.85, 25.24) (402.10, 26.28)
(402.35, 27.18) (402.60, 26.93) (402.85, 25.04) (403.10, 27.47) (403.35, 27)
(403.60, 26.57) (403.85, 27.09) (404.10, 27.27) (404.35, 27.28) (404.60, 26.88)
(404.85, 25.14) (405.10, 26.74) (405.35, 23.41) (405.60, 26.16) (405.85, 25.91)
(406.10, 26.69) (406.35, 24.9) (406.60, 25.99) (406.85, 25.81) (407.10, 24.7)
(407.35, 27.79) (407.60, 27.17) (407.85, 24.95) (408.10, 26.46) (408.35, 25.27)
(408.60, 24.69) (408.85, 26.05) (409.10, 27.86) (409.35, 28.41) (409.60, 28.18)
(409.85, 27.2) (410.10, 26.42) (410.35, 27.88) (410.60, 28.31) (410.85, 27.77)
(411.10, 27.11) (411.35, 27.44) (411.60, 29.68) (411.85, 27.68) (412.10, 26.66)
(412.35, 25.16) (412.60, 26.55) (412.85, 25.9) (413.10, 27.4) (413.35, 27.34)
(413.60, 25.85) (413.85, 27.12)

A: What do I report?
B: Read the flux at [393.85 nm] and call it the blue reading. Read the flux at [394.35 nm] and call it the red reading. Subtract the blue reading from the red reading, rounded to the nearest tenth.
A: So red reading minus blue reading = 5.2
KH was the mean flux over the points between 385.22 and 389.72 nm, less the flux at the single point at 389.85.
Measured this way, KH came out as 1.3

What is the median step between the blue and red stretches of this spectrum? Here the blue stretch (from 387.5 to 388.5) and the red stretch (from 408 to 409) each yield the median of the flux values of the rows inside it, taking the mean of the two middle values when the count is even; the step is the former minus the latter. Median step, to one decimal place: 2.9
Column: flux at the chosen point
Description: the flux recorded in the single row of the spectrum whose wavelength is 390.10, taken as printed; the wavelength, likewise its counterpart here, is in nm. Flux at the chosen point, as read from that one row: 27.91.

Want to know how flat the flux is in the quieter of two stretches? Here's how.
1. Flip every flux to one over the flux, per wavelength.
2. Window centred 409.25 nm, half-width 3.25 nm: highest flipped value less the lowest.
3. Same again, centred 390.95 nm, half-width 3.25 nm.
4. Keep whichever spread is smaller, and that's 0.0068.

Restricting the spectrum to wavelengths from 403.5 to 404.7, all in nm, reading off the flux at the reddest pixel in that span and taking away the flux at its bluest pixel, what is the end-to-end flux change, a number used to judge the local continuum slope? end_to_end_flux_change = 0.3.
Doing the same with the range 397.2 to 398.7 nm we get 0.6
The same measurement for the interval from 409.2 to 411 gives -0.6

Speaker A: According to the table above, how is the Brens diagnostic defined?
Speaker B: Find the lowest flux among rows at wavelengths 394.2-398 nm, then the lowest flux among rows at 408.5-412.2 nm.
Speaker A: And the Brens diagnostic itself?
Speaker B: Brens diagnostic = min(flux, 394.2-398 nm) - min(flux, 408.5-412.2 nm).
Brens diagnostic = -1.1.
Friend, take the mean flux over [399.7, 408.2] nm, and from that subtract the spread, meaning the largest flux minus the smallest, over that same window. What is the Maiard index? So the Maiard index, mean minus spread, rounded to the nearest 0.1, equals 21.9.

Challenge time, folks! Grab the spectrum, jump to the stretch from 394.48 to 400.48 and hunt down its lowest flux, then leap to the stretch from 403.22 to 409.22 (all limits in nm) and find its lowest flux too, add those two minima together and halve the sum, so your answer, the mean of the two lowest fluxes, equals 23.3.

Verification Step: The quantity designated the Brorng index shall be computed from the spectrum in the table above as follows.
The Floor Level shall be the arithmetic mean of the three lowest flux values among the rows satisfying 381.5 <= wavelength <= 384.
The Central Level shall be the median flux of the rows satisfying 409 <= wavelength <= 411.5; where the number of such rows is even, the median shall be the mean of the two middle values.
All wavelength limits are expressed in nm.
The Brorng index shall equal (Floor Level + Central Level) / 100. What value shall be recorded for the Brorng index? 0.521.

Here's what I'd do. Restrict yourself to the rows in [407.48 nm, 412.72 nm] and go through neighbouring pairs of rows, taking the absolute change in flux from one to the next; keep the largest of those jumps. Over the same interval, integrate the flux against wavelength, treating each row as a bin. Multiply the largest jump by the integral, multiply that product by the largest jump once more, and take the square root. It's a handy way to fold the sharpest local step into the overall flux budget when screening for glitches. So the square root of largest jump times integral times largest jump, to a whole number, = 27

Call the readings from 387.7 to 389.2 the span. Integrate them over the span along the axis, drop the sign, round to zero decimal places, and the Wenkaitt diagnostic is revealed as 43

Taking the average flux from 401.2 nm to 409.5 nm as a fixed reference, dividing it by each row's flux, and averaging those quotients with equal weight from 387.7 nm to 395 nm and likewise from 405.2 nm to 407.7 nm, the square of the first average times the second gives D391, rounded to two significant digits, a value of 0.93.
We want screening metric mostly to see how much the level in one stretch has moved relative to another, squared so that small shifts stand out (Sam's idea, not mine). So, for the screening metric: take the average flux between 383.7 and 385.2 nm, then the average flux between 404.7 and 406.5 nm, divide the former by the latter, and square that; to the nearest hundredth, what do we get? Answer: 1.10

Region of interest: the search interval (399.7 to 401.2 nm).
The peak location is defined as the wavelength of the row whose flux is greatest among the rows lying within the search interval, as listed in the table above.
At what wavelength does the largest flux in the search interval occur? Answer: 401.10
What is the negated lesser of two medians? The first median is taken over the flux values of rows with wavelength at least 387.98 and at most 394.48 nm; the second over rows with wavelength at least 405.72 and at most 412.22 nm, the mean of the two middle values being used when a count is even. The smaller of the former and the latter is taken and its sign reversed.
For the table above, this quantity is -26.9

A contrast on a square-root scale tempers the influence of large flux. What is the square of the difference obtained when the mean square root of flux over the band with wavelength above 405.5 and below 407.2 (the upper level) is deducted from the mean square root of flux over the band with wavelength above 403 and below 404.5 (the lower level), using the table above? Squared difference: 0.018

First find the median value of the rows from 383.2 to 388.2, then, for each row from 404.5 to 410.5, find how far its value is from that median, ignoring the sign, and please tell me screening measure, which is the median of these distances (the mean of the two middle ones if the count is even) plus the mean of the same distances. 6.4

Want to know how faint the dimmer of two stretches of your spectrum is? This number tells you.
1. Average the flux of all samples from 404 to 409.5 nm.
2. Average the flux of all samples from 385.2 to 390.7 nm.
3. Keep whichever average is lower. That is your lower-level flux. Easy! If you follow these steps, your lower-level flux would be 26.16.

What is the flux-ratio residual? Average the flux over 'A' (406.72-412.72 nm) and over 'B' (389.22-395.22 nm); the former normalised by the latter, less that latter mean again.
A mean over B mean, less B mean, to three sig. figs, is -26.3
